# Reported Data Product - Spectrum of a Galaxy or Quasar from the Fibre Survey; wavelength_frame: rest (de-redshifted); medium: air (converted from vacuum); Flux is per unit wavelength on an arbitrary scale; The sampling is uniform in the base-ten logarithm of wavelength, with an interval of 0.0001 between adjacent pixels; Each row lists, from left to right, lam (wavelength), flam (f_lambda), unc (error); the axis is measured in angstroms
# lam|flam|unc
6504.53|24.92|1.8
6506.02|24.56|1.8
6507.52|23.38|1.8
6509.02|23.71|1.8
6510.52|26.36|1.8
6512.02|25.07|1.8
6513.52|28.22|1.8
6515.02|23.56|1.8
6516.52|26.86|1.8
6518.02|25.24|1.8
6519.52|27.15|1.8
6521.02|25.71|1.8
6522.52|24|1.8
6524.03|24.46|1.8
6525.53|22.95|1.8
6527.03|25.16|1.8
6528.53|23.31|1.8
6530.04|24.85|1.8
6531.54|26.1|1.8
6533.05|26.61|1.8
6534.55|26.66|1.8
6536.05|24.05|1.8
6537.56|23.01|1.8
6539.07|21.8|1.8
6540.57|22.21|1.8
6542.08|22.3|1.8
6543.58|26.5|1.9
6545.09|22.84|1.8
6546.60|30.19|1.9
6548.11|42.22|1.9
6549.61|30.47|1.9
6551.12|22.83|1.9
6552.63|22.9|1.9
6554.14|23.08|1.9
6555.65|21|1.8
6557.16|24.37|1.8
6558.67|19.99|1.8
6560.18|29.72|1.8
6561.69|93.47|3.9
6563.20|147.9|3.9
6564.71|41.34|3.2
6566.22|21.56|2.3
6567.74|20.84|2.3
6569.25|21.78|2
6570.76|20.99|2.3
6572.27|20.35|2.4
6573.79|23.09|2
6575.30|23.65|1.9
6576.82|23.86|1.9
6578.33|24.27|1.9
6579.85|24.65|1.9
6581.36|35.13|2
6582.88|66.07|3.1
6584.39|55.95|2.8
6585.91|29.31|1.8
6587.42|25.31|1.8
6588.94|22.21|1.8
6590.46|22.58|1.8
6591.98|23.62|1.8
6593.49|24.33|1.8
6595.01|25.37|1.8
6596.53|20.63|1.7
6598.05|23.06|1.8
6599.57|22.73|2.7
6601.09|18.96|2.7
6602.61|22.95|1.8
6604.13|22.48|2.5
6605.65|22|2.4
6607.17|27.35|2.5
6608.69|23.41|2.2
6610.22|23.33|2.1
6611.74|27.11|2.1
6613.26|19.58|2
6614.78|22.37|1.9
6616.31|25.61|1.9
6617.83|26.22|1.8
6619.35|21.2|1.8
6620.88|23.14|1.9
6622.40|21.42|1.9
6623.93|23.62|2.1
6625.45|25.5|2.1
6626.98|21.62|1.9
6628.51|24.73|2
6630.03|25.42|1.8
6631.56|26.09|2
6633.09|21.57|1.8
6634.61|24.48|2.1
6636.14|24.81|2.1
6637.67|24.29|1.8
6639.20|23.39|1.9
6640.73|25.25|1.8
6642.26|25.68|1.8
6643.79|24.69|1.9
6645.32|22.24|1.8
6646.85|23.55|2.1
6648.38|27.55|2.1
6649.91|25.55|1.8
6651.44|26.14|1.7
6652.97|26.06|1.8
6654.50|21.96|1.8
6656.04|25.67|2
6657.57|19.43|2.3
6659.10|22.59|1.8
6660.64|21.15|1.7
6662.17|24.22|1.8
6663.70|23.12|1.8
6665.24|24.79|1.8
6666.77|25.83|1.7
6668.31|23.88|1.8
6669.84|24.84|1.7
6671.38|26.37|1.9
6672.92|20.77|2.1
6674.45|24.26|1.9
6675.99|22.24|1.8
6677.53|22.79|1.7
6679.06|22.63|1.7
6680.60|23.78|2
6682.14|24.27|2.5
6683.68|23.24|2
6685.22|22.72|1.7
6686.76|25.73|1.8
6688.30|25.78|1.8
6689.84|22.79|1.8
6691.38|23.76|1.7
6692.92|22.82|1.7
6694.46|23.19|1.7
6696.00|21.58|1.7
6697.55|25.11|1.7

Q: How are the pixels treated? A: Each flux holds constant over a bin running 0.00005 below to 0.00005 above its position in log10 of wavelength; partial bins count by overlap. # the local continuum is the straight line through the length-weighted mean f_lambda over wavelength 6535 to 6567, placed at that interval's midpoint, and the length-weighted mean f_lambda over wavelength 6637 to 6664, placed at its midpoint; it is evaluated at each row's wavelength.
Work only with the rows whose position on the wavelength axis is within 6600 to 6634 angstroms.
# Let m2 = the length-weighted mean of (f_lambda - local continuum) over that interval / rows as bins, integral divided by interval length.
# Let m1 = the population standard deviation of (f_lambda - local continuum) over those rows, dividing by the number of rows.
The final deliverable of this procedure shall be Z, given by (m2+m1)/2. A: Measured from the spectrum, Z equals -0.8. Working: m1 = 2.7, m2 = -4.3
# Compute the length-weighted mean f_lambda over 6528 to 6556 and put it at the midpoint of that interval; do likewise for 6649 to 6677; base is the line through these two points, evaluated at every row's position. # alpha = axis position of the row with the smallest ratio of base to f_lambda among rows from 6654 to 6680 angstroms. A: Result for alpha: 6671.38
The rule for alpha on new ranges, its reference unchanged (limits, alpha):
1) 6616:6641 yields 6631.56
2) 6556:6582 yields 6563.20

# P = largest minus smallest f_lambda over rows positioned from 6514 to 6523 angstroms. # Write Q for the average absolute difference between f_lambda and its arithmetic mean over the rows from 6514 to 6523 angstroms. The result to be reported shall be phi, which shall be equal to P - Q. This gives 2.4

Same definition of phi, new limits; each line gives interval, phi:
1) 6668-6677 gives 4.1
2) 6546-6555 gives 13.7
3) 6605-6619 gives 5.6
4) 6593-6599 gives 3.2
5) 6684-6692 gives 1.8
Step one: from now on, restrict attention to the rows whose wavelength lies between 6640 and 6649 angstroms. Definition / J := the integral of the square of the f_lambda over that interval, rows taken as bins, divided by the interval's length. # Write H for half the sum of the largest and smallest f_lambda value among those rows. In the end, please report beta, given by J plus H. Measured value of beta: 642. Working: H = 24.9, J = 617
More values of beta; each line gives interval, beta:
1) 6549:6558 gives 608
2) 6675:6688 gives 579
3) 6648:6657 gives 667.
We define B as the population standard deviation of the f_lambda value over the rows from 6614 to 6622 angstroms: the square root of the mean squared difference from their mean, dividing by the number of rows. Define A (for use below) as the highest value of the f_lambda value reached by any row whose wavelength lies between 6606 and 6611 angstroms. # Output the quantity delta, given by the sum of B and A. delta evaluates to 29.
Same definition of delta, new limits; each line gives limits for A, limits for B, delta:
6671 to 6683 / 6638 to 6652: 28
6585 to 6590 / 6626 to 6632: 31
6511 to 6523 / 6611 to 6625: 31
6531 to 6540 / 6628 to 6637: 28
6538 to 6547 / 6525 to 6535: 32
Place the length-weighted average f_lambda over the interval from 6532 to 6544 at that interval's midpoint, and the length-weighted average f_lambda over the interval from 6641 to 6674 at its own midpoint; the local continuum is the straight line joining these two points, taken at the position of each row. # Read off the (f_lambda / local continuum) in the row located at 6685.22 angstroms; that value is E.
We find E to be 0.94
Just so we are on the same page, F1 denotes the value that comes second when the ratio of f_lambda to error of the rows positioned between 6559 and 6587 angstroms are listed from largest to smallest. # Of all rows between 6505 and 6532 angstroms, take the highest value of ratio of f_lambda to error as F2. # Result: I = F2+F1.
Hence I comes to 39.6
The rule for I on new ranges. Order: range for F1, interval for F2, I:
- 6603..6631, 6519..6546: 29.2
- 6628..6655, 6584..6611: 34.5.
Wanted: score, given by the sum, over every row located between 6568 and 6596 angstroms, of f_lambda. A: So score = 513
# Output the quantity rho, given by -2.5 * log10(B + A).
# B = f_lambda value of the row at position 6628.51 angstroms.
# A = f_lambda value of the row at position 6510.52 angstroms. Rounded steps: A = 26.36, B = 24.73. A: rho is -4.27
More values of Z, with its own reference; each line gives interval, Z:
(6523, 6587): 10.1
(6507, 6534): -5.7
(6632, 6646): 0.1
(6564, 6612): 2.8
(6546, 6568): 20.0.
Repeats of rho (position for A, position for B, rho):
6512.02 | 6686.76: -4.26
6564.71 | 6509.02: -4.53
